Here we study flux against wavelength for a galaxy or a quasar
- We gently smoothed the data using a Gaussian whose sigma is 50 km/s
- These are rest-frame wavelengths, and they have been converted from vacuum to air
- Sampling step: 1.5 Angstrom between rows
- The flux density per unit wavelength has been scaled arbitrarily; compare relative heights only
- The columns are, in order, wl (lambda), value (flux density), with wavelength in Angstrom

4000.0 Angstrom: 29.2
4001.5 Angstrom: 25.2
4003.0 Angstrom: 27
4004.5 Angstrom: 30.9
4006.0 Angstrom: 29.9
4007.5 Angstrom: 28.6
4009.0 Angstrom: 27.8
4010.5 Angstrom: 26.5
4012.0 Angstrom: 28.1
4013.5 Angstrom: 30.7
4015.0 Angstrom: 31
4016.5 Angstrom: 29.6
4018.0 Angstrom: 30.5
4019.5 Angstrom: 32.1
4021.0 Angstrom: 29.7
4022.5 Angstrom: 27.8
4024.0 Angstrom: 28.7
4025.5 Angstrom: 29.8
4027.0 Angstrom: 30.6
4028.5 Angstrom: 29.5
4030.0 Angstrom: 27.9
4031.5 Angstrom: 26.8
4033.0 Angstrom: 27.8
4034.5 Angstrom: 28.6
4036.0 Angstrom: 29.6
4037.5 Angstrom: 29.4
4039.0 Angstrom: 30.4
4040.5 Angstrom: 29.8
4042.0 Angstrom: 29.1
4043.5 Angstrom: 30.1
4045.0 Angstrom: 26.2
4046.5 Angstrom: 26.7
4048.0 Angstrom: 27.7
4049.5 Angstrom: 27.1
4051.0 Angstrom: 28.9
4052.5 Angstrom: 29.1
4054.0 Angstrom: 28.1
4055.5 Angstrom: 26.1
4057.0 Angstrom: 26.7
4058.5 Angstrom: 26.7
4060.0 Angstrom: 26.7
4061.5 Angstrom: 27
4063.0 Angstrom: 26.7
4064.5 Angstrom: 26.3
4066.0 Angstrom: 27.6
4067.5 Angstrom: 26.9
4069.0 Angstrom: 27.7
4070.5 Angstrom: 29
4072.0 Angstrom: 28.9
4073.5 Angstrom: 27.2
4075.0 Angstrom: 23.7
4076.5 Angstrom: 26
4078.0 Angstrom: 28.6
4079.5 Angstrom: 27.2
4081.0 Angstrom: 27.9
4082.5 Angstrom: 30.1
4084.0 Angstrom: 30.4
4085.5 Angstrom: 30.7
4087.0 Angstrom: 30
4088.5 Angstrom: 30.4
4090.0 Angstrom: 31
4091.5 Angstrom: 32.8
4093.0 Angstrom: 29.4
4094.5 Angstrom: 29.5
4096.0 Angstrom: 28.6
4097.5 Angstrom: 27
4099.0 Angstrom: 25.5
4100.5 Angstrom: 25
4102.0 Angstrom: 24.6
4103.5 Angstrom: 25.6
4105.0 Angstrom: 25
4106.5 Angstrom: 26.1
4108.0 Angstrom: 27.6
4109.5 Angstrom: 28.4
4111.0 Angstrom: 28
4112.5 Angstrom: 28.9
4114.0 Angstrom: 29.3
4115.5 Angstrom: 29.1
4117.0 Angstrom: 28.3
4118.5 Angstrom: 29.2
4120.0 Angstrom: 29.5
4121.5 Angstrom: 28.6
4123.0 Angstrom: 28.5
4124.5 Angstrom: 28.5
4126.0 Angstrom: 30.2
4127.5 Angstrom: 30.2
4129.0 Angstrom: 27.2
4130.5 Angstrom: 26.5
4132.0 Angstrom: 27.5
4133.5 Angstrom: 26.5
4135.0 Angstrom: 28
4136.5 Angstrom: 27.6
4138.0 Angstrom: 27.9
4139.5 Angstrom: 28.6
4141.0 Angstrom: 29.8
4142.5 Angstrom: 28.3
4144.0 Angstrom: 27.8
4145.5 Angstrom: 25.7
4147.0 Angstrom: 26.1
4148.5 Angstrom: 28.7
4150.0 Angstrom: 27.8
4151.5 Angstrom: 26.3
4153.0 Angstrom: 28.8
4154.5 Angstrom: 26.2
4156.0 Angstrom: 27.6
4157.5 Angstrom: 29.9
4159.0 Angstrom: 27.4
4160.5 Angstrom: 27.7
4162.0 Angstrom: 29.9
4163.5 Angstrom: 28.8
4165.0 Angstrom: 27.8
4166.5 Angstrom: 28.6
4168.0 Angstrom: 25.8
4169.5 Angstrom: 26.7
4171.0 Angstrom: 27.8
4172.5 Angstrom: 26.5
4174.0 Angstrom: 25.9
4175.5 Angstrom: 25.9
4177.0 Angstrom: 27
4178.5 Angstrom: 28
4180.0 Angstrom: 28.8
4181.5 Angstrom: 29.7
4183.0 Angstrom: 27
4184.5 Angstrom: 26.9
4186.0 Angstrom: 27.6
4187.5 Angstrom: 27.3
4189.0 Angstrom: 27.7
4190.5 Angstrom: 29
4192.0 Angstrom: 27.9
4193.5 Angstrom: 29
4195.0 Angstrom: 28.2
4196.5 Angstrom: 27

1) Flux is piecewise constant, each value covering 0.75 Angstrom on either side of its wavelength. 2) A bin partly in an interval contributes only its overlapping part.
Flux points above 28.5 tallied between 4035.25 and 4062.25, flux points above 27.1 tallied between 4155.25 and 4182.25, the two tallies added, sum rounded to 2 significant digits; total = 20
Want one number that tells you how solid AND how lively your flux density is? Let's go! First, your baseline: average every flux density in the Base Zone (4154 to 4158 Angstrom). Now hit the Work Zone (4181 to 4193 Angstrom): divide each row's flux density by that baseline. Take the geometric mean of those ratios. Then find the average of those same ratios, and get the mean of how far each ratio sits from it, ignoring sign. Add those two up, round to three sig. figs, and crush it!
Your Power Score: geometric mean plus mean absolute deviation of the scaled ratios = 1.03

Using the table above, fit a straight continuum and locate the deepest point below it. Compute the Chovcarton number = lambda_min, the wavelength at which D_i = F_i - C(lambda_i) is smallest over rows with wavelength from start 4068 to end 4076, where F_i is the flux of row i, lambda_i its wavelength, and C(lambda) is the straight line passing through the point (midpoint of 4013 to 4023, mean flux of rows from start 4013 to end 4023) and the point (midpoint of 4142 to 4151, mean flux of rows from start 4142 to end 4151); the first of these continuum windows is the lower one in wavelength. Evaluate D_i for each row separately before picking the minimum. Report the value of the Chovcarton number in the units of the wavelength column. 4075.0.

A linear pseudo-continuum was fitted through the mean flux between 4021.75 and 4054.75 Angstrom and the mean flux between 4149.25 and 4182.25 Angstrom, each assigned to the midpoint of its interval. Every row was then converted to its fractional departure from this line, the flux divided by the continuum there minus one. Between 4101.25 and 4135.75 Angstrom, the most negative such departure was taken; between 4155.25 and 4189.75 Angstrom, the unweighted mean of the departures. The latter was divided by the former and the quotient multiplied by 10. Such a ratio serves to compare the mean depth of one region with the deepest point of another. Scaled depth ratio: -0.11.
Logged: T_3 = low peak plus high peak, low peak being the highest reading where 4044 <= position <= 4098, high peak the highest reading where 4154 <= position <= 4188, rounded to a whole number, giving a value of 63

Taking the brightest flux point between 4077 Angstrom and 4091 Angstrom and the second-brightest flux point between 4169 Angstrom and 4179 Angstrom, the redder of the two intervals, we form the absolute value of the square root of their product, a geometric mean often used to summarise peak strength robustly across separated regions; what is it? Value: 29.4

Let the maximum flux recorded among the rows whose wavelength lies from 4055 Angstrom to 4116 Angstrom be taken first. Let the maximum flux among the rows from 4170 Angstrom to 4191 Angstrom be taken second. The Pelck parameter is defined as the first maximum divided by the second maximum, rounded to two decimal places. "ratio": 1.10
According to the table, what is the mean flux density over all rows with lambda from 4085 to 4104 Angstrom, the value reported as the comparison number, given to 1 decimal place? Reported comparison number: 28.5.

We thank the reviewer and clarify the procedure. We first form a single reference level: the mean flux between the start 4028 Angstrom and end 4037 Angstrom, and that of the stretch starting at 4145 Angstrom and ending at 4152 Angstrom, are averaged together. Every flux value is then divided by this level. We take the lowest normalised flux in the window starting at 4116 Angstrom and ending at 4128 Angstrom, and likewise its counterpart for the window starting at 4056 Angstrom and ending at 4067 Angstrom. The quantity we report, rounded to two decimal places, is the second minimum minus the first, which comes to -0.07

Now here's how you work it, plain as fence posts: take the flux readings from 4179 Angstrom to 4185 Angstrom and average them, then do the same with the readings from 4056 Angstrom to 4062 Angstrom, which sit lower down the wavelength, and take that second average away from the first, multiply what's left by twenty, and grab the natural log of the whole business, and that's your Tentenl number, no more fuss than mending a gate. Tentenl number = 3.3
